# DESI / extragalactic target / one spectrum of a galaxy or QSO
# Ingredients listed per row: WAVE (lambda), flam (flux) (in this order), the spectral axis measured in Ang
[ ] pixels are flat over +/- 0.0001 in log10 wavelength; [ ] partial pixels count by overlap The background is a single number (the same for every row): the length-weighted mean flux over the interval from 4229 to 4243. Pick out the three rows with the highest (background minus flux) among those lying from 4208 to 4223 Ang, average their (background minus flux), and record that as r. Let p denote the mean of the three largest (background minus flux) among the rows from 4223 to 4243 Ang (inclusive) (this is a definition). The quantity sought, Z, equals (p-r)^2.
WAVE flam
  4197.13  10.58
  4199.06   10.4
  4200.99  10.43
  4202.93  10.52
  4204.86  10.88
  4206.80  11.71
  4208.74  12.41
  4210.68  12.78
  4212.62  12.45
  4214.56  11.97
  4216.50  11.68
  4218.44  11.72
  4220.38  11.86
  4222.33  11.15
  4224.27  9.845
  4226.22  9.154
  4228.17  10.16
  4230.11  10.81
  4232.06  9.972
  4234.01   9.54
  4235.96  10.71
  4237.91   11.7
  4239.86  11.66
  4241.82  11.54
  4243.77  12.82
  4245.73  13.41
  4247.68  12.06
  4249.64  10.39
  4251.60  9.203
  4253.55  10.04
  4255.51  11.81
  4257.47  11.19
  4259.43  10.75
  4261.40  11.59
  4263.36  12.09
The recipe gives 4.0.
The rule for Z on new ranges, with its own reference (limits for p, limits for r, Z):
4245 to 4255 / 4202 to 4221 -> 1.3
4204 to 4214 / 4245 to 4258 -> 3.2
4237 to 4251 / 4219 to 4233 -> 2.4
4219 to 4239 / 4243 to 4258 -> 0.1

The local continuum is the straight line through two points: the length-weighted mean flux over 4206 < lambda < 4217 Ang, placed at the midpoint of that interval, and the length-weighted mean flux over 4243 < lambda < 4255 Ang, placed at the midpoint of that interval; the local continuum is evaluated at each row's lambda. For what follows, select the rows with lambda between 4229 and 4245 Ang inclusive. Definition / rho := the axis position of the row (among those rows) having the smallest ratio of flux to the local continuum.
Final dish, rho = 4234.01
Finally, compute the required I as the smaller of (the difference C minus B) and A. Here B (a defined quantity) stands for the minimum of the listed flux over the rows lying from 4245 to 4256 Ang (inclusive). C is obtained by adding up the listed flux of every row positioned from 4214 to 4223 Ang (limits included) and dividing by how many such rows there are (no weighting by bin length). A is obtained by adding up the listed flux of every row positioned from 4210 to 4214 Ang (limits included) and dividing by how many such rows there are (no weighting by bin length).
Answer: 2.5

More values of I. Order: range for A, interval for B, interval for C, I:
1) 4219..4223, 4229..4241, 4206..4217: 2.6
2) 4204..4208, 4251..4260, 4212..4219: 2.8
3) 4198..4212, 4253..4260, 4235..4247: 1.9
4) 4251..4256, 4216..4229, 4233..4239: 1.5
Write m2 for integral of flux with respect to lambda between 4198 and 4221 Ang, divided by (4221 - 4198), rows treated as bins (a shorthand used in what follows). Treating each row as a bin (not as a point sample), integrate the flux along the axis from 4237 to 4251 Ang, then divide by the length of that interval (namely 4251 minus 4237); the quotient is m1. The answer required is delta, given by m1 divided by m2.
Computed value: 1.03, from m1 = 11.9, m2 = 11.6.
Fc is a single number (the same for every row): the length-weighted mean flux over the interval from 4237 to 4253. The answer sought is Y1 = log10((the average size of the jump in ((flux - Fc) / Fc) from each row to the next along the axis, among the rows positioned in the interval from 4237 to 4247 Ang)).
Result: -1.36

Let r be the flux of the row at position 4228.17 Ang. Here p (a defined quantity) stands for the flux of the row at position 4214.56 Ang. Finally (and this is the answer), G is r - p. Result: -1.8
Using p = 11.97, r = 10.16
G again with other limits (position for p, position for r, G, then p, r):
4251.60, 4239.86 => 2.5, 9.203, 11.66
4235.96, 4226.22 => -1.6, 10.71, 9.154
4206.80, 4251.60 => -2.5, 11.71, 9.203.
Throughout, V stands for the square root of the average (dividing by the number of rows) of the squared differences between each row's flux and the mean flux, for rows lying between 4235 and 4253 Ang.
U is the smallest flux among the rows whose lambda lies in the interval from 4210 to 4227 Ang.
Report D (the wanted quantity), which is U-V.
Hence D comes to 7.96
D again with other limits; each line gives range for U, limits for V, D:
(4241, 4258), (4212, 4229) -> 8.14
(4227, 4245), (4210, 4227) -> 8.42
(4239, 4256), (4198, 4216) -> 8.30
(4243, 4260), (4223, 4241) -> 8.36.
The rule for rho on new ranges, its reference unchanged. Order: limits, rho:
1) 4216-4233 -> 4226.22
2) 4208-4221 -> 4216.50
